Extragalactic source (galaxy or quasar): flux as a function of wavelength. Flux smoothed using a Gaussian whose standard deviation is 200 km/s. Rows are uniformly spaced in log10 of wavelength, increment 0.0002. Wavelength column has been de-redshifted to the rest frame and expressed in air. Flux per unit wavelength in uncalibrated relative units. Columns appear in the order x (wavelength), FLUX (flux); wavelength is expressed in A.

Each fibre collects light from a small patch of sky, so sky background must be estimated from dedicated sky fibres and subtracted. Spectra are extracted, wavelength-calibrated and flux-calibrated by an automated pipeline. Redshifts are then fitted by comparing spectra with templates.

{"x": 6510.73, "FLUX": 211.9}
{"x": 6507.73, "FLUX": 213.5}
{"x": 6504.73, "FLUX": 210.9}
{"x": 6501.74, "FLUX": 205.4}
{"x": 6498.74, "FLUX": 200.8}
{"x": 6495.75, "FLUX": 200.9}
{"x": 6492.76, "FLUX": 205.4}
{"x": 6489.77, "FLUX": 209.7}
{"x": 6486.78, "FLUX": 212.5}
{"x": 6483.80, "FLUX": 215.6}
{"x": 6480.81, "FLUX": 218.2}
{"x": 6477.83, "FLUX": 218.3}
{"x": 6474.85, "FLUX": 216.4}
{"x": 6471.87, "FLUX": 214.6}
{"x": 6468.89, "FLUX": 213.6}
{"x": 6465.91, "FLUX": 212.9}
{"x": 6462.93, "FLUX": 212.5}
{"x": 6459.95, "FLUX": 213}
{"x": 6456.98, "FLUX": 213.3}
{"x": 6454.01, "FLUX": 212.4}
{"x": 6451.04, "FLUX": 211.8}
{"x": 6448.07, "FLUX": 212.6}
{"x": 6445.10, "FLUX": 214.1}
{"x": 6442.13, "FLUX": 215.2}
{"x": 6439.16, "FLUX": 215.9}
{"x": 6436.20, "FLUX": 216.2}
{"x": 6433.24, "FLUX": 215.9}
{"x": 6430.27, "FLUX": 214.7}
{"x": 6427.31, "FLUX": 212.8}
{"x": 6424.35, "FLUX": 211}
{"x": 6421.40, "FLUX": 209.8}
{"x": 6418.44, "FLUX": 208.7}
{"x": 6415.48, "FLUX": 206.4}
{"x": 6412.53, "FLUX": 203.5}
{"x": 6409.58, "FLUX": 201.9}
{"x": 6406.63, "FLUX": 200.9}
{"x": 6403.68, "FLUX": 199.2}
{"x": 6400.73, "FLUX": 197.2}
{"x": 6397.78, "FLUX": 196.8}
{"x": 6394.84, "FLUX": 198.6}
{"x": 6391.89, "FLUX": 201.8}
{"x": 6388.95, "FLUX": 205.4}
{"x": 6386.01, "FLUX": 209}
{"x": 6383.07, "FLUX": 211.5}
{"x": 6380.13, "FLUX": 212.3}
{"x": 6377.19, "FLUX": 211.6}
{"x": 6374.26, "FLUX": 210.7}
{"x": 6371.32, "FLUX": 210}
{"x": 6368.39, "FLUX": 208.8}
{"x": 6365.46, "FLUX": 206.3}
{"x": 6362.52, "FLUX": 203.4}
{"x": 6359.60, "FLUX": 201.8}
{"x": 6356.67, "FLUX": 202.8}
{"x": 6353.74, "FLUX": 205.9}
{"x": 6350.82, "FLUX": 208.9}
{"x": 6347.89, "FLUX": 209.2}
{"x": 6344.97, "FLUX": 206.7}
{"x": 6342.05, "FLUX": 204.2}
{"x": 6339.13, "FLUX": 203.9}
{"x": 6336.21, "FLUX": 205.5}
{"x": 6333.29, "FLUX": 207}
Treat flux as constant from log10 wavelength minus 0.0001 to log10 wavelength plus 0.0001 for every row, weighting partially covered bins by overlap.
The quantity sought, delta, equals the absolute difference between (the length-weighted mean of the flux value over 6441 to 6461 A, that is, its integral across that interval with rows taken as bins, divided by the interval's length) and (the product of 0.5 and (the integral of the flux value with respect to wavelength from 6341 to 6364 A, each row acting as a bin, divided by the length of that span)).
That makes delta 111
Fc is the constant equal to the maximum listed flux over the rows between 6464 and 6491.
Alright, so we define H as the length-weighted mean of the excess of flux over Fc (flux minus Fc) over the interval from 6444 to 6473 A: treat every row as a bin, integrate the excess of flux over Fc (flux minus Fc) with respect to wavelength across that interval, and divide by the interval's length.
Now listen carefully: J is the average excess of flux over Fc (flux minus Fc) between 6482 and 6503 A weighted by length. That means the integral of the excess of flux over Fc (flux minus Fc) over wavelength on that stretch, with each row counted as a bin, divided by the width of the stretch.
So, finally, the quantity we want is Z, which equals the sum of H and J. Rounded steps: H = -5.3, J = -10.9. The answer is -16.2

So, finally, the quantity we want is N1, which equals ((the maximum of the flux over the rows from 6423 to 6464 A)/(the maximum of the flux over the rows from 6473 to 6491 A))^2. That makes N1 0.981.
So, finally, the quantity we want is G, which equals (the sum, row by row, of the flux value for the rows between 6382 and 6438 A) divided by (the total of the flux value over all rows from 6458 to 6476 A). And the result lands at 3.1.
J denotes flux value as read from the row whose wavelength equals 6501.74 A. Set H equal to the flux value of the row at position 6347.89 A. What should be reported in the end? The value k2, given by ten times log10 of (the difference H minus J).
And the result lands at 6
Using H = 209.2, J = 205.4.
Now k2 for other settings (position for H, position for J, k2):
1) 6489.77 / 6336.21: 6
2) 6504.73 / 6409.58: 10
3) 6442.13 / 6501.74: 10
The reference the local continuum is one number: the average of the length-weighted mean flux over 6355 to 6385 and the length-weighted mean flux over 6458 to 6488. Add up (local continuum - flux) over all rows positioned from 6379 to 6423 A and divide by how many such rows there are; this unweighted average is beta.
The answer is 7.2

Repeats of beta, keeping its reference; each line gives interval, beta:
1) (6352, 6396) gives 4.7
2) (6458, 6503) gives 0.0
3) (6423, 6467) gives -2.3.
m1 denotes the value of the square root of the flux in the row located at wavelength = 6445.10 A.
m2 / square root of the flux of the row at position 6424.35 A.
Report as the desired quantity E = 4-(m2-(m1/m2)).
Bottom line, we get -9.52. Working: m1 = 14.6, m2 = 14.5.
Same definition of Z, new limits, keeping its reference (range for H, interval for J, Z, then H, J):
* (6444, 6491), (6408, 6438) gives -12.6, -4.4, -8.2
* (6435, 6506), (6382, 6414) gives -22.2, -6.1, -16.1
